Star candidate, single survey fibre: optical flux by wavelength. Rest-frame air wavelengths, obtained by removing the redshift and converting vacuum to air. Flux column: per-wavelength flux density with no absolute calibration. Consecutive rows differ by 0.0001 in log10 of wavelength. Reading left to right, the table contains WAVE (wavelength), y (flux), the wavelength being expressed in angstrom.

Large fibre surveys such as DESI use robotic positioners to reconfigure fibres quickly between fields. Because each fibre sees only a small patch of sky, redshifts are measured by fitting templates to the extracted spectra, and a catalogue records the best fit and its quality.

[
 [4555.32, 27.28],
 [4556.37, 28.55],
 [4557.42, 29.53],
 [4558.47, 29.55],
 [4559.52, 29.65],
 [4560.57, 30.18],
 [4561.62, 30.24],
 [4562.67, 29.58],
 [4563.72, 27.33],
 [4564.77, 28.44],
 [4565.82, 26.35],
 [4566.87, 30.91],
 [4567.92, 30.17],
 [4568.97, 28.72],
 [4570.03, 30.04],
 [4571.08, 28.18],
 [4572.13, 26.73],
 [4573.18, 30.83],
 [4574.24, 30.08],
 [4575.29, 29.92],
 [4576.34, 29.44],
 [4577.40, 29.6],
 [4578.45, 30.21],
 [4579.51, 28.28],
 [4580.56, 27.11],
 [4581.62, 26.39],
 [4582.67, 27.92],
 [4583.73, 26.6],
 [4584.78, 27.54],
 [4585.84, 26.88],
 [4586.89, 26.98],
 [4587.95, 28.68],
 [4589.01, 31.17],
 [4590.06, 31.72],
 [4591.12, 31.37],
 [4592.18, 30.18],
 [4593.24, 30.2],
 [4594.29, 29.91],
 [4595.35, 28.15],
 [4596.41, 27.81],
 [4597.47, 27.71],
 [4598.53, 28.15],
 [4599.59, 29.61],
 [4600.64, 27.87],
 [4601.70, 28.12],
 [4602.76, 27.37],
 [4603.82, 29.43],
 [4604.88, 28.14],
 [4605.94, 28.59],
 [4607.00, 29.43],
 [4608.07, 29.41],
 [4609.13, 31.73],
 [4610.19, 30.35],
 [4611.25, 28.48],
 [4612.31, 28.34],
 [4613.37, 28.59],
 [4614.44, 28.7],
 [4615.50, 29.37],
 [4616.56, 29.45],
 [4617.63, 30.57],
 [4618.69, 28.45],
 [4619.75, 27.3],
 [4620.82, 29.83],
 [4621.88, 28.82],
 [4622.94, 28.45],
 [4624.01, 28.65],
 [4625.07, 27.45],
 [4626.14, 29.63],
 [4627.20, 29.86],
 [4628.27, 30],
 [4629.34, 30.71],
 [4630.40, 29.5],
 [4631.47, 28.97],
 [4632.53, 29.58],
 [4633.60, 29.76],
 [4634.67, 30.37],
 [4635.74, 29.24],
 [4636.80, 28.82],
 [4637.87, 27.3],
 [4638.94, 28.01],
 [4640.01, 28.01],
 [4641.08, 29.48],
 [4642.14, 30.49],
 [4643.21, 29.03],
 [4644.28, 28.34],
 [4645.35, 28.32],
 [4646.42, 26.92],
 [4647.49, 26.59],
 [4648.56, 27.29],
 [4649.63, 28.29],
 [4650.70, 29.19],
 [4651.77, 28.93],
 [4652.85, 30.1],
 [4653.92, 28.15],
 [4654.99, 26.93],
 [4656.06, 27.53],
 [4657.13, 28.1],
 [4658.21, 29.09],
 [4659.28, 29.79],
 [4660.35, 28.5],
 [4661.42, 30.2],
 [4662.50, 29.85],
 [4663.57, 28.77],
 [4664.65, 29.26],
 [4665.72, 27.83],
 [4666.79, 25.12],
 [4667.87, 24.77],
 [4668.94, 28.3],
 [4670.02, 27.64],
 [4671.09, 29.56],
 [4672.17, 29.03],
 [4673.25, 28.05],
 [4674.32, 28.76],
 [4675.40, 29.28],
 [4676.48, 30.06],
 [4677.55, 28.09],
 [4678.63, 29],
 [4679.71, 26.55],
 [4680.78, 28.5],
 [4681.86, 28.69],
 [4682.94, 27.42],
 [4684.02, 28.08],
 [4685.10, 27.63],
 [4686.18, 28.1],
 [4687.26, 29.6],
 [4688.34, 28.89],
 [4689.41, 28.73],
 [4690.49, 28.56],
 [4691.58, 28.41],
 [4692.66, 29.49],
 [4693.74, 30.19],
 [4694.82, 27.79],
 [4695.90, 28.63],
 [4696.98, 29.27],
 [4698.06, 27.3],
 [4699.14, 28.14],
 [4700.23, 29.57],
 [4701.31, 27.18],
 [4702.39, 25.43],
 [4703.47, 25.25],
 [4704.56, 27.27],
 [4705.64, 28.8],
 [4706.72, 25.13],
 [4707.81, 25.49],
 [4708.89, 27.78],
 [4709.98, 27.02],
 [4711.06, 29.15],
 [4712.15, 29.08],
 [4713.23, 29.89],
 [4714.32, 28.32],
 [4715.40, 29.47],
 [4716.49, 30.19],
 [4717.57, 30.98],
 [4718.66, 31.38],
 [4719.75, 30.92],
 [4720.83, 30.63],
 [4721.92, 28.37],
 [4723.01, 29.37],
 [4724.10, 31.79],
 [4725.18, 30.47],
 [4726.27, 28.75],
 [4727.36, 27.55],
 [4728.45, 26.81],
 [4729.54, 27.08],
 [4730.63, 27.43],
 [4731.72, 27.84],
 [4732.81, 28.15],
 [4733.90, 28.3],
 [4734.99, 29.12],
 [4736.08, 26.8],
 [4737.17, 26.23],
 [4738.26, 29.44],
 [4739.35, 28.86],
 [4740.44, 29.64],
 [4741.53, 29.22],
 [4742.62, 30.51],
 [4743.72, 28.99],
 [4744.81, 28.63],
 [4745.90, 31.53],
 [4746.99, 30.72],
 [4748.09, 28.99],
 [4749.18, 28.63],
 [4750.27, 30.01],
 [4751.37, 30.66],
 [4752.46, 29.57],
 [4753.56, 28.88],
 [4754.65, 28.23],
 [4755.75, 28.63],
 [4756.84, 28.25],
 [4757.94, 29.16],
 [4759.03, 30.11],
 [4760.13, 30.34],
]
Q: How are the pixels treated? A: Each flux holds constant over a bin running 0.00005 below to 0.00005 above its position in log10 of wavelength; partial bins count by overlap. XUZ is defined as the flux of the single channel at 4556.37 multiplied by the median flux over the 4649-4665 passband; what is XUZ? 826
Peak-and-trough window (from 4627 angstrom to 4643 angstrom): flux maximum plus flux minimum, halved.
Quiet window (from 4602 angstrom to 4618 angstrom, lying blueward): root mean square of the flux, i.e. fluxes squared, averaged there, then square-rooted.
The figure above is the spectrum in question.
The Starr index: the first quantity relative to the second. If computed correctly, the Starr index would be 0.99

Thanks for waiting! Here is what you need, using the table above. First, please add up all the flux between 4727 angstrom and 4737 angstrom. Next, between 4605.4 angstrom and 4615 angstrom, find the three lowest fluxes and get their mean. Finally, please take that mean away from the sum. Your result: 221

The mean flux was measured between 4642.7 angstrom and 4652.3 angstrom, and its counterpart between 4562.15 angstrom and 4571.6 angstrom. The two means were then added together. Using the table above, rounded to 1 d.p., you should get 57.0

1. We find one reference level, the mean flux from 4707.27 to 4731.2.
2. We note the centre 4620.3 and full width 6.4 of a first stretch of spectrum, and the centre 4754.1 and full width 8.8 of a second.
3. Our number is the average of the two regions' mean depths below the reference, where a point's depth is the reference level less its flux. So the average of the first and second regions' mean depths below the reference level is 0.0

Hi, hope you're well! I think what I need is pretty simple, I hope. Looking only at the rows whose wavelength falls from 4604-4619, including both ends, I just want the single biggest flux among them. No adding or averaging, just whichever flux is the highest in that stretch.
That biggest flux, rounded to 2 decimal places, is 31.73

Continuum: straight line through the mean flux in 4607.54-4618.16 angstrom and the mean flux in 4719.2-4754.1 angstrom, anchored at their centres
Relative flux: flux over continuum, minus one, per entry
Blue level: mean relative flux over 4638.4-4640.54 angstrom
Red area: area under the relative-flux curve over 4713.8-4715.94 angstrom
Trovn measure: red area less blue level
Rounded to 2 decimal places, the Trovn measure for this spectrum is 0.03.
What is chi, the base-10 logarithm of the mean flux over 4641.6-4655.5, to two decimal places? 1.45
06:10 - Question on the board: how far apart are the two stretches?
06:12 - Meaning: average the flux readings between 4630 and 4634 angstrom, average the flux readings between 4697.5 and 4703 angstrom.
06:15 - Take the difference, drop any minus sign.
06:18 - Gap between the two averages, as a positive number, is 1.9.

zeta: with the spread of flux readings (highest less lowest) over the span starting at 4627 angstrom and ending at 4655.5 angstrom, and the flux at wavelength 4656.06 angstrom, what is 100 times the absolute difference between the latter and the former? 2341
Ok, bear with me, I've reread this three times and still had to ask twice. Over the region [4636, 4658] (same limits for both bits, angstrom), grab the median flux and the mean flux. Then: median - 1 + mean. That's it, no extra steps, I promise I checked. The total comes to 55.5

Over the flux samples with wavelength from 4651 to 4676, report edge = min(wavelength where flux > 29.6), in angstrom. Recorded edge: 4652.85 angstrom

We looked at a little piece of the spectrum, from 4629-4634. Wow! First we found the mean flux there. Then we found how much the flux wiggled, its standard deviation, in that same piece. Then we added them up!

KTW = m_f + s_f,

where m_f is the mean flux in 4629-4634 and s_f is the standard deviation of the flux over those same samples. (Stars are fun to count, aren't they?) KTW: 30.3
